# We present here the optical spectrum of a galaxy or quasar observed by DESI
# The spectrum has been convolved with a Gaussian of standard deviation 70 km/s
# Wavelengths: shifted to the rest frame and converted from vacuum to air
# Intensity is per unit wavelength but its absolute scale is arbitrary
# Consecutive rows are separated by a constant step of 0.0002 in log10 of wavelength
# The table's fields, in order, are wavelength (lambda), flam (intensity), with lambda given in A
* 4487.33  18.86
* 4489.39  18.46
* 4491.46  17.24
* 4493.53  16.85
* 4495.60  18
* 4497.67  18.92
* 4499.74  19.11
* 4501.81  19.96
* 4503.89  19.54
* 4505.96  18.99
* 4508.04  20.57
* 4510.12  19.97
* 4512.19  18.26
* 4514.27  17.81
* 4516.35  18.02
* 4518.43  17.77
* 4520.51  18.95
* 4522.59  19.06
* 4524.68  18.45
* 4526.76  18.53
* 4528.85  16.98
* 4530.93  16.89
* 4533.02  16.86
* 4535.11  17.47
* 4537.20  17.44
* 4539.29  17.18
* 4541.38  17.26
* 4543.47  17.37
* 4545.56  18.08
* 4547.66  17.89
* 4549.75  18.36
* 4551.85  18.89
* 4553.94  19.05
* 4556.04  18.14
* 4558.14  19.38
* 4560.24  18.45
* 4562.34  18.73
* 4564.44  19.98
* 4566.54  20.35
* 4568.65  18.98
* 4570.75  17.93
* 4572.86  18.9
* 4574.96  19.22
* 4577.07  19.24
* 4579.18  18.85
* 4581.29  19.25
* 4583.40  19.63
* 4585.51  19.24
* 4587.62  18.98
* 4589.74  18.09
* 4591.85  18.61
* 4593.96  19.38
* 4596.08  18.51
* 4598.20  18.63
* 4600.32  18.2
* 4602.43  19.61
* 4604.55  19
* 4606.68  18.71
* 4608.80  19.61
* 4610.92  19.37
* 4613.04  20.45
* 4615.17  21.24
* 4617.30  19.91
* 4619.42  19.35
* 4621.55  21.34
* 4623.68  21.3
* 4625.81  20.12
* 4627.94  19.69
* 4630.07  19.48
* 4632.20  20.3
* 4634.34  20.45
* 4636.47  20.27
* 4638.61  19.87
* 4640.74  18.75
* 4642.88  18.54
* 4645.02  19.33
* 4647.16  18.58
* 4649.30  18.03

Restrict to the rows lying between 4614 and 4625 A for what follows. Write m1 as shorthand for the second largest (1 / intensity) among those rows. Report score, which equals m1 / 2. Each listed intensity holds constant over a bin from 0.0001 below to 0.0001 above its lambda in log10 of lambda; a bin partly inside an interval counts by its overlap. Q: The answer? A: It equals 0.0251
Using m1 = 0.0502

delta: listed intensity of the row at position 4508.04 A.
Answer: 20.57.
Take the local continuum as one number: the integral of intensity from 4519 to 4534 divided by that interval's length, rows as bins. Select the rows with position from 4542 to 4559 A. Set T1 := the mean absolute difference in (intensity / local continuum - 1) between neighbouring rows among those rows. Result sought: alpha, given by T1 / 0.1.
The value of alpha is 0.33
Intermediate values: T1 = 0.033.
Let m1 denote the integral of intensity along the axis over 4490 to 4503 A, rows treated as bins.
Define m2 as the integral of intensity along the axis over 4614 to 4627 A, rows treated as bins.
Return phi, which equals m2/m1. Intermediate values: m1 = 239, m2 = 267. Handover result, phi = 1.12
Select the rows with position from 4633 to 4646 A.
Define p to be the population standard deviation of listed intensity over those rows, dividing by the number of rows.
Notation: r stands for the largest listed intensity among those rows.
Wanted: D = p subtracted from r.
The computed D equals 19.73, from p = 0.72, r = 20.45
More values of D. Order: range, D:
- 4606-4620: 20.47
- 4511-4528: 18.61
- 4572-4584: 19.37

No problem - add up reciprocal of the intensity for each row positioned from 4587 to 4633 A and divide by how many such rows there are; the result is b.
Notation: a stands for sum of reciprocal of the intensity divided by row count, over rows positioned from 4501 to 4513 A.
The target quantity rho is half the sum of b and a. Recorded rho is 0.0513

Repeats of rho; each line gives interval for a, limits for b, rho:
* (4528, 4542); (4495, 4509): 0.0551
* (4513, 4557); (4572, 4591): 0.0542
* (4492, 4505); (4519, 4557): 0.0547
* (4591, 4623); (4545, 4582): 0.0523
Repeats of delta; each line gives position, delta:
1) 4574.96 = 19.22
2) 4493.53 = 16.85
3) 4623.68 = 21.3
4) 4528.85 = 16.98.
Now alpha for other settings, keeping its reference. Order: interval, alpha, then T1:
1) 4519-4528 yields 0.15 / 0.015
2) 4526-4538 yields 0.26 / 0.026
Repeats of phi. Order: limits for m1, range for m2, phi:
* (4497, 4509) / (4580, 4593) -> 1.05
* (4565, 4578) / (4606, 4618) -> 0.96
